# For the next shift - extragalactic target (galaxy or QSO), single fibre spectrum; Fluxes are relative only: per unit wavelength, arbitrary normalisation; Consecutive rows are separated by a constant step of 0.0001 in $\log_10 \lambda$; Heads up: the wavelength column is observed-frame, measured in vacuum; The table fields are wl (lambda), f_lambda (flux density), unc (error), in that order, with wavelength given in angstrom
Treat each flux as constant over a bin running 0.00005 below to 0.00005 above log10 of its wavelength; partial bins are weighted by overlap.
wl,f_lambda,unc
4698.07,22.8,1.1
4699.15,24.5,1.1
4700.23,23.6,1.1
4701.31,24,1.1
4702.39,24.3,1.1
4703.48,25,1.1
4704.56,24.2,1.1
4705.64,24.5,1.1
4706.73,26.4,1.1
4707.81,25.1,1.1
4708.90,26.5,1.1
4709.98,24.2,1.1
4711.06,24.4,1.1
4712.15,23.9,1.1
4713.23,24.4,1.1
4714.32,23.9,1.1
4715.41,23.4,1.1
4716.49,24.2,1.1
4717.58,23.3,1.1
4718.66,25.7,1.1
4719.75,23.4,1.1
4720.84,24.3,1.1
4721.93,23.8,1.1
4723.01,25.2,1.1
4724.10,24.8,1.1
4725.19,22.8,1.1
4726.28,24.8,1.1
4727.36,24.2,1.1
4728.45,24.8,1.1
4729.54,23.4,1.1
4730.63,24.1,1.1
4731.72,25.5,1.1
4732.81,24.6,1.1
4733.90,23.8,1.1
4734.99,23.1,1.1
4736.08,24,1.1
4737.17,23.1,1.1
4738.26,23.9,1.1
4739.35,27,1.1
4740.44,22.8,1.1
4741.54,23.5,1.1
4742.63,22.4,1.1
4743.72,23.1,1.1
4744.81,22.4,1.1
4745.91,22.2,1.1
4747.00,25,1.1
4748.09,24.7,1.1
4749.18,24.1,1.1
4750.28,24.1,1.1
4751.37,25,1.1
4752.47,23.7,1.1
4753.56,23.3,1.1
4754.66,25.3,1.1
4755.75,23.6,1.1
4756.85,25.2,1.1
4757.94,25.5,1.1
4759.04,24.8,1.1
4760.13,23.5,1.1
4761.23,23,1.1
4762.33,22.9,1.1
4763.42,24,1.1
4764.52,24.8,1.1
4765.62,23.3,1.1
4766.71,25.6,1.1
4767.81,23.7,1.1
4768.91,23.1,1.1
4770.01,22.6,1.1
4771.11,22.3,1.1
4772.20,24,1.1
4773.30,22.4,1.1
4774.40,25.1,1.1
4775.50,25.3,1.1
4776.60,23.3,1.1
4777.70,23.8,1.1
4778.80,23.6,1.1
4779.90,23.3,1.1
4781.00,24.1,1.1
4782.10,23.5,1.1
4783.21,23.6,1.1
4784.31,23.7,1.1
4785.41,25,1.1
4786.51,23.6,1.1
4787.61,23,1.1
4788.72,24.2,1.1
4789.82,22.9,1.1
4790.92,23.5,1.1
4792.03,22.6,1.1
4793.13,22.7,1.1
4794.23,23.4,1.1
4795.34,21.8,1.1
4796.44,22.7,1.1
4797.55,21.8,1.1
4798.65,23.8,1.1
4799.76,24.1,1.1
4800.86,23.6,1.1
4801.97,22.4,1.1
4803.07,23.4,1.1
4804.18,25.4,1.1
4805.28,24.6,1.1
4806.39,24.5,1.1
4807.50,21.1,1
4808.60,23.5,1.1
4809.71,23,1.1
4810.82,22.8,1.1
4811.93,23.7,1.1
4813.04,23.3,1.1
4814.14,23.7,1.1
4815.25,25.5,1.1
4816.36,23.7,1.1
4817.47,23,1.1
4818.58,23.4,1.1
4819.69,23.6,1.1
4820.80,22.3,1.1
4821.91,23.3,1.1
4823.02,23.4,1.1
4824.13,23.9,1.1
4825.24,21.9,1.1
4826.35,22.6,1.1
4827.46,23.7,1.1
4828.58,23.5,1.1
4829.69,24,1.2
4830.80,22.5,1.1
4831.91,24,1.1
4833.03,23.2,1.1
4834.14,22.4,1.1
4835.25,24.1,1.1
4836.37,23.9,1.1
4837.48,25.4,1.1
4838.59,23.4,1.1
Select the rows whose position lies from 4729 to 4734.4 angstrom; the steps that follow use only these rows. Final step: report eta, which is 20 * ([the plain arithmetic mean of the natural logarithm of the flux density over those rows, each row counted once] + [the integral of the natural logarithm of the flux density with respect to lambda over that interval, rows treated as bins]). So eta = 408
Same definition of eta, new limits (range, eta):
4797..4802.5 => 408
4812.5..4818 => 413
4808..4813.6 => 416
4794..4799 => 374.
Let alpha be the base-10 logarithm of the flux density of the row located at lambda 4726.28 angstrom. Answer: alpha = 1.39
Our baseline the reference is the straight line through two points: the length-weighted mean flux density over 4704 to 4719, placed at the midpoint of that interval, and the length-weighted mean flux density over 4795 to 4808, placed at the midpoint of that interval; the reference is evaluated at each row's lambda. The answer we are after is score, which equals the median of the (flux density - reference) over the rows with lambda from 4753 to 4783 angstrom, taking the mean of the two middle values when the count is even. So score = -0.08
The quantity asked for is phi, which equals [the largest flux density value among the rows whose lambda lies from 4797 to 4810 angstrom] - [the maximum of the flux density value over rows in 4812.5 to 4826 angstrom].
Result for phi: -0.1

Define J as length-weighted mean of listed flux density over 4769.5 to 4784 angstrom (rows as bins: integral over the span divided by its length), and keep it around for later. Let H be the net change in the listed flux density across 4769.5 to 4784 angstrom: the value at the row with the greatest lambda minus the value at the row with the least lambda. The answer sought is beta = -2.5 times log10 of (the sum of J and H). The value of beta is -3.478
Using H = 1.0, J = 23.61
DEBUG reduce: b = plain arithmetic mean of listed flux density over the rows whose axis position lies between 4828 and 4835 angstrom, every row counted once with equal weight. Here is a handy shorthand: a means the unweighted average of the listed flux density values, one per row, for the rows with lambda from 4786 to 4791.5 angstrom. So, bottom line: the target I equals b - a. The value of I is -0.2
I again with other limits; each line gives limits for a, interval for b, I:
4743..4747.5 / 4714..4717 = 0.7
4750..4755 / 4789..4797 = -1.5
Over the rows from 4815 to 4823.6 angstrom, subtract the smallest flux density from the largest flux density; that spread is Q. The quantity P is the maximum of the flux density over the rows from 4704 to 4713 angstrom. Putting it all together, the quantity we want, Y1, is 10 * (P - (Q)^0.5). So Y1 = 247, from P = 26.5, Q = 3.2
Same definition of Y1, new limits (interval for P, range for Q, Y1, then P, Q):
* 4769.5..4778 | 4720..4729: 238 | 25.3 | 2.4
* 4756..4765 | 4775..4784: 241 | 25.5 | 2.0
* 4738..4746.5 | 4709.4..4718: 260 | 27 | 1.1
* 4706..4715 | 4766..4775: 247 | 26.5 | 3.3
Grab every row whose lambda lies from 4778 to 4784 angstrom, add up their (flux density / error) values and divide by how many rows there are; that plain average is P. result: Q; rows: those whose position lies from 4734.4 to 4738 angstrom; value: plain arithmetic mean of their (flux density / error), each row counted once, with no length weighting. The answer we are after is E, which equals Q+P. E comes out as 42.7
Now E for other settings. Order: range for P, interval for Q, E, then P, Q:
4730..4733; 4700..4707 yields 44.8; 22.5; 22.3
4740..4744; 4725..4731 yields 42.7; 20.9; 21.8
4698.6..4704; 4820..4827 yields 42.9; 22.1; 20.8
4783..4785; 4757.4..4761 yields 43.9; 21.5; 22.4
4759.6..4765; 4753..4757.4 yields 43.6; 21.5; 22.1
